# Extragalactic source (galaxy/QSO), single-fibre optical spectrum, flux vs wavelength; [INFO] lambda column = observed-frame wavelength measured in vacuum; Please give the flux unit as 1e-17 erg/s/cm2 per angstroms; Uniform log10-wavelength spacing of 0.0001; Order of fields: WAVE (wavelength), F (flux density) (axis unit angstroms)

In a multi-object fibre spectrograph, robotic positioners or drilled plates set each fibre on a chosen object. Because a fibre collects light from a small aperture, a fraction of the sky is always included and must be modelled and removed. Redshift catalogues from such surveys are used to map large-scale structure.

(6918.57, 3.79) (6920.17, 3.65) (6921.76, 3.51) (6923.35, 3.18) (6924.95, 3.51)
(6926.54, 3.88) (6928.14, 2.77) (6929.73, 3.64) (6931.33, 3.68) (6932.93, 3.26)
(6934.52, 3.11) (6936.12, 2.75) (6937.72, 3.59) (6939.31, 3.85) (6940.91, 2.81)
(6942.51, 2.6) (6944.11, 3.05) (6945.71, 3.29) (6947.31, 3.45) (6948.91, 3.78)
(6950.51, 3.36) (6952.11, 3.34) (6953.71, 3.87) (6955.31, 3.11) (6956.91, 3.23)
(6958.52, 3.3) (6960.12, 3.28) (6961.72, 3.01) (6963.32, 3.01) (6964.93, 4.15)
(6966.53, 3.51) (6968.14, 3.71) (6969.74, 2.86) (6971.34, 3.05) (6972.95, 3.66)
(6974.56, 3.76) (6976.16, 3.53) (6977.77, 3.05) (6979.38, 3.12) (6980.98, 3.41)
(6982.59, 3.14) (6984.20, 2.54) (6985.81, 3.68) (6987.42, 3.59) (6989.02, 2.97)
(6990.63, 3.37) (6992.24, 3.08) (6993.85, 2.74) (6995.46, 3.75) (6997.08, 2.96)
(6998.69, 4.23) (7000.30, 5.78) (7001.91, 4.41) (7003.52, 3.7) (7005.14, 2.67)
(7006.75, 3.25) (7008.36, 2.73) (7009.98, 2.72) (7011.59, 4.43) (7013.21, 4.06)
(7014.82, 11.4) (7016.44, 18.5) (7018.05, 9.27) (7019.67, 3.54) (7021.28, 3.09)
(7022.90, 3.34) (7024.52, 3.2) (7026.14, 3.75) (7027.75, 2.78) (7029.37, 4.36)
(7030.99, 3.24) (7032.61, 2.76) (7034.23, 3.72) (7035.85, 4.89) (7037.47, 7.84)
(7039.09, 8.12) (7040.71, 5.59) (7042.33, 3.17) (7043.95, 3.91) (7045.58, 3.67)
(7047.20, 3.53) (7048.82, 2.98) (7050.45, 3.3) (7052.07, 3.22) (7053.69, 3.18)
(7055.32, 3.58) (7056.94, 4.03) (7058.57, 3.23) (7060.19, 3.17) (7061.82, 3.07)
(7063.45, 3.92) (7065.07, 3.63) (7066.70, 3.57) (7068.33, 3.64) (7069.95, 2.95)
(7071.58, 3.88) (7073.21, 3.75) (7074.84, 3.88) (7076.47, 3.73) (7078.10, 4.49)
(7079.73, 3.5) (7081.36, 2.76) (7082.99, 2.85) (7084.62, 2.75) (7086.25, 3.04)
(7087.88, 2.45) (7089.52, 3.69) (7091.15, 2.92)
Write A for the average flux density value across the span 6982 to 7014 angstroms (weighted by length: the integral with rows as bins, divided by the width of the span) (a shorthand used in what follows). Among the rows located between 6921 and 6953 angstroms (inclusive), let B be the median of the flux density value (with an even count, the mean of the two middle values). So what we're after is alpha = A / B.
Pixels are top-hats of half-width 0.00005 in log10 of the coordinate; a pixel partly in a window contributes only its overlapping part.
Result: 1.0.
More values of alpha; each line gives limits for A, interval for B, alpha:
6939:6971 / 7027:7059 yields 0.9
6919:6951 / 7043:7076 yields 0.9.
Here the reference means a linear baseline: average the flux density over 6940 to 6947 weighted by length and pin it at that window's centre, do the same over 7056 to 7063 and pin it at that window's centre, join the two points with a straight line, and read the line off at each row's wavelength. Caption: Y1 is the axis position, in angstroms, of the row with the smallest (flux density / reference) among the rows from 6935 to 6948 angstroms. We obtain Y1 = 6942.51 angstroms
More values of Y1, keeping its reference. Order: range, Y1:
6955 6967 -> 6963.32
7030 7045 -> 7032.61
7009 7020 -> 7009.98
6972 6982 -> 6977.77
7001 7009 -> 7005.14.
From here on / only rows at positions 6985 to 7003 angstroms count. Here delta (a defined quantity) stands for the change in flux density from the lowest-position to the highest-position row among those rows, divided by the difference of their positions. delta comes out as 0.05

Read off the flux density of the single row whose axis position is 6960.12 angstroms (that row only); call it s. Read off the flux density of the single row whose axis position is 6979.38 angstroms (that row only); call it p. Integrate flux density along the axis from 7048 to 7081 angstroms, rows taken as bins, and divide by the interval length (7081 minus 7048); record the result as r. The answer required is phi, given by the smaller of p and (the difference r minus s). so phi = 0.2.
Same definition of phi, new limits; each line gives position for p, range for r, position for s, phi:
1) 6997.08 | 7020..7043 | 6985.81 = 0.6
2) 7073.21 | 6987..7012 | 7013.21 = -0.6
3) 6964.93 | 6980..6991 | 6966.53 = -0.3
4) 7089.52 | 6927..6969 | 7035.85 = -1.6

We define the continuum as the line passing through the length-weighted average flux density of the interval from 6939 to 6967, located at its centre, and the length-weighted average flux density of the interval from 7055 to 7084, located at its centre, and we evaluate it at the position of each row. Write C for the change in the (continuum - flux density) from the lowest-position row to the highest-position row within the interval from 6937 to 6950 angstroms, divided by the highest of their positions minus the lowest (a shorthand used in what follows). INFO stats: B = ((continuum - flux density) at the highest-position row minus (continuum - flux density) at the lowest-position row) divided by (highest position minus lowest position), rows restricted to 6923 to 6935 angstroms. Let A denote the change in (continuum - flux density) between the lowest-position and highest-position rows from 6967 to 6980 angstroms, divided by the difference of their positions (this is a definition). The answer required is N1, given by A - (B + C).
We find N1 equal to 0.06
